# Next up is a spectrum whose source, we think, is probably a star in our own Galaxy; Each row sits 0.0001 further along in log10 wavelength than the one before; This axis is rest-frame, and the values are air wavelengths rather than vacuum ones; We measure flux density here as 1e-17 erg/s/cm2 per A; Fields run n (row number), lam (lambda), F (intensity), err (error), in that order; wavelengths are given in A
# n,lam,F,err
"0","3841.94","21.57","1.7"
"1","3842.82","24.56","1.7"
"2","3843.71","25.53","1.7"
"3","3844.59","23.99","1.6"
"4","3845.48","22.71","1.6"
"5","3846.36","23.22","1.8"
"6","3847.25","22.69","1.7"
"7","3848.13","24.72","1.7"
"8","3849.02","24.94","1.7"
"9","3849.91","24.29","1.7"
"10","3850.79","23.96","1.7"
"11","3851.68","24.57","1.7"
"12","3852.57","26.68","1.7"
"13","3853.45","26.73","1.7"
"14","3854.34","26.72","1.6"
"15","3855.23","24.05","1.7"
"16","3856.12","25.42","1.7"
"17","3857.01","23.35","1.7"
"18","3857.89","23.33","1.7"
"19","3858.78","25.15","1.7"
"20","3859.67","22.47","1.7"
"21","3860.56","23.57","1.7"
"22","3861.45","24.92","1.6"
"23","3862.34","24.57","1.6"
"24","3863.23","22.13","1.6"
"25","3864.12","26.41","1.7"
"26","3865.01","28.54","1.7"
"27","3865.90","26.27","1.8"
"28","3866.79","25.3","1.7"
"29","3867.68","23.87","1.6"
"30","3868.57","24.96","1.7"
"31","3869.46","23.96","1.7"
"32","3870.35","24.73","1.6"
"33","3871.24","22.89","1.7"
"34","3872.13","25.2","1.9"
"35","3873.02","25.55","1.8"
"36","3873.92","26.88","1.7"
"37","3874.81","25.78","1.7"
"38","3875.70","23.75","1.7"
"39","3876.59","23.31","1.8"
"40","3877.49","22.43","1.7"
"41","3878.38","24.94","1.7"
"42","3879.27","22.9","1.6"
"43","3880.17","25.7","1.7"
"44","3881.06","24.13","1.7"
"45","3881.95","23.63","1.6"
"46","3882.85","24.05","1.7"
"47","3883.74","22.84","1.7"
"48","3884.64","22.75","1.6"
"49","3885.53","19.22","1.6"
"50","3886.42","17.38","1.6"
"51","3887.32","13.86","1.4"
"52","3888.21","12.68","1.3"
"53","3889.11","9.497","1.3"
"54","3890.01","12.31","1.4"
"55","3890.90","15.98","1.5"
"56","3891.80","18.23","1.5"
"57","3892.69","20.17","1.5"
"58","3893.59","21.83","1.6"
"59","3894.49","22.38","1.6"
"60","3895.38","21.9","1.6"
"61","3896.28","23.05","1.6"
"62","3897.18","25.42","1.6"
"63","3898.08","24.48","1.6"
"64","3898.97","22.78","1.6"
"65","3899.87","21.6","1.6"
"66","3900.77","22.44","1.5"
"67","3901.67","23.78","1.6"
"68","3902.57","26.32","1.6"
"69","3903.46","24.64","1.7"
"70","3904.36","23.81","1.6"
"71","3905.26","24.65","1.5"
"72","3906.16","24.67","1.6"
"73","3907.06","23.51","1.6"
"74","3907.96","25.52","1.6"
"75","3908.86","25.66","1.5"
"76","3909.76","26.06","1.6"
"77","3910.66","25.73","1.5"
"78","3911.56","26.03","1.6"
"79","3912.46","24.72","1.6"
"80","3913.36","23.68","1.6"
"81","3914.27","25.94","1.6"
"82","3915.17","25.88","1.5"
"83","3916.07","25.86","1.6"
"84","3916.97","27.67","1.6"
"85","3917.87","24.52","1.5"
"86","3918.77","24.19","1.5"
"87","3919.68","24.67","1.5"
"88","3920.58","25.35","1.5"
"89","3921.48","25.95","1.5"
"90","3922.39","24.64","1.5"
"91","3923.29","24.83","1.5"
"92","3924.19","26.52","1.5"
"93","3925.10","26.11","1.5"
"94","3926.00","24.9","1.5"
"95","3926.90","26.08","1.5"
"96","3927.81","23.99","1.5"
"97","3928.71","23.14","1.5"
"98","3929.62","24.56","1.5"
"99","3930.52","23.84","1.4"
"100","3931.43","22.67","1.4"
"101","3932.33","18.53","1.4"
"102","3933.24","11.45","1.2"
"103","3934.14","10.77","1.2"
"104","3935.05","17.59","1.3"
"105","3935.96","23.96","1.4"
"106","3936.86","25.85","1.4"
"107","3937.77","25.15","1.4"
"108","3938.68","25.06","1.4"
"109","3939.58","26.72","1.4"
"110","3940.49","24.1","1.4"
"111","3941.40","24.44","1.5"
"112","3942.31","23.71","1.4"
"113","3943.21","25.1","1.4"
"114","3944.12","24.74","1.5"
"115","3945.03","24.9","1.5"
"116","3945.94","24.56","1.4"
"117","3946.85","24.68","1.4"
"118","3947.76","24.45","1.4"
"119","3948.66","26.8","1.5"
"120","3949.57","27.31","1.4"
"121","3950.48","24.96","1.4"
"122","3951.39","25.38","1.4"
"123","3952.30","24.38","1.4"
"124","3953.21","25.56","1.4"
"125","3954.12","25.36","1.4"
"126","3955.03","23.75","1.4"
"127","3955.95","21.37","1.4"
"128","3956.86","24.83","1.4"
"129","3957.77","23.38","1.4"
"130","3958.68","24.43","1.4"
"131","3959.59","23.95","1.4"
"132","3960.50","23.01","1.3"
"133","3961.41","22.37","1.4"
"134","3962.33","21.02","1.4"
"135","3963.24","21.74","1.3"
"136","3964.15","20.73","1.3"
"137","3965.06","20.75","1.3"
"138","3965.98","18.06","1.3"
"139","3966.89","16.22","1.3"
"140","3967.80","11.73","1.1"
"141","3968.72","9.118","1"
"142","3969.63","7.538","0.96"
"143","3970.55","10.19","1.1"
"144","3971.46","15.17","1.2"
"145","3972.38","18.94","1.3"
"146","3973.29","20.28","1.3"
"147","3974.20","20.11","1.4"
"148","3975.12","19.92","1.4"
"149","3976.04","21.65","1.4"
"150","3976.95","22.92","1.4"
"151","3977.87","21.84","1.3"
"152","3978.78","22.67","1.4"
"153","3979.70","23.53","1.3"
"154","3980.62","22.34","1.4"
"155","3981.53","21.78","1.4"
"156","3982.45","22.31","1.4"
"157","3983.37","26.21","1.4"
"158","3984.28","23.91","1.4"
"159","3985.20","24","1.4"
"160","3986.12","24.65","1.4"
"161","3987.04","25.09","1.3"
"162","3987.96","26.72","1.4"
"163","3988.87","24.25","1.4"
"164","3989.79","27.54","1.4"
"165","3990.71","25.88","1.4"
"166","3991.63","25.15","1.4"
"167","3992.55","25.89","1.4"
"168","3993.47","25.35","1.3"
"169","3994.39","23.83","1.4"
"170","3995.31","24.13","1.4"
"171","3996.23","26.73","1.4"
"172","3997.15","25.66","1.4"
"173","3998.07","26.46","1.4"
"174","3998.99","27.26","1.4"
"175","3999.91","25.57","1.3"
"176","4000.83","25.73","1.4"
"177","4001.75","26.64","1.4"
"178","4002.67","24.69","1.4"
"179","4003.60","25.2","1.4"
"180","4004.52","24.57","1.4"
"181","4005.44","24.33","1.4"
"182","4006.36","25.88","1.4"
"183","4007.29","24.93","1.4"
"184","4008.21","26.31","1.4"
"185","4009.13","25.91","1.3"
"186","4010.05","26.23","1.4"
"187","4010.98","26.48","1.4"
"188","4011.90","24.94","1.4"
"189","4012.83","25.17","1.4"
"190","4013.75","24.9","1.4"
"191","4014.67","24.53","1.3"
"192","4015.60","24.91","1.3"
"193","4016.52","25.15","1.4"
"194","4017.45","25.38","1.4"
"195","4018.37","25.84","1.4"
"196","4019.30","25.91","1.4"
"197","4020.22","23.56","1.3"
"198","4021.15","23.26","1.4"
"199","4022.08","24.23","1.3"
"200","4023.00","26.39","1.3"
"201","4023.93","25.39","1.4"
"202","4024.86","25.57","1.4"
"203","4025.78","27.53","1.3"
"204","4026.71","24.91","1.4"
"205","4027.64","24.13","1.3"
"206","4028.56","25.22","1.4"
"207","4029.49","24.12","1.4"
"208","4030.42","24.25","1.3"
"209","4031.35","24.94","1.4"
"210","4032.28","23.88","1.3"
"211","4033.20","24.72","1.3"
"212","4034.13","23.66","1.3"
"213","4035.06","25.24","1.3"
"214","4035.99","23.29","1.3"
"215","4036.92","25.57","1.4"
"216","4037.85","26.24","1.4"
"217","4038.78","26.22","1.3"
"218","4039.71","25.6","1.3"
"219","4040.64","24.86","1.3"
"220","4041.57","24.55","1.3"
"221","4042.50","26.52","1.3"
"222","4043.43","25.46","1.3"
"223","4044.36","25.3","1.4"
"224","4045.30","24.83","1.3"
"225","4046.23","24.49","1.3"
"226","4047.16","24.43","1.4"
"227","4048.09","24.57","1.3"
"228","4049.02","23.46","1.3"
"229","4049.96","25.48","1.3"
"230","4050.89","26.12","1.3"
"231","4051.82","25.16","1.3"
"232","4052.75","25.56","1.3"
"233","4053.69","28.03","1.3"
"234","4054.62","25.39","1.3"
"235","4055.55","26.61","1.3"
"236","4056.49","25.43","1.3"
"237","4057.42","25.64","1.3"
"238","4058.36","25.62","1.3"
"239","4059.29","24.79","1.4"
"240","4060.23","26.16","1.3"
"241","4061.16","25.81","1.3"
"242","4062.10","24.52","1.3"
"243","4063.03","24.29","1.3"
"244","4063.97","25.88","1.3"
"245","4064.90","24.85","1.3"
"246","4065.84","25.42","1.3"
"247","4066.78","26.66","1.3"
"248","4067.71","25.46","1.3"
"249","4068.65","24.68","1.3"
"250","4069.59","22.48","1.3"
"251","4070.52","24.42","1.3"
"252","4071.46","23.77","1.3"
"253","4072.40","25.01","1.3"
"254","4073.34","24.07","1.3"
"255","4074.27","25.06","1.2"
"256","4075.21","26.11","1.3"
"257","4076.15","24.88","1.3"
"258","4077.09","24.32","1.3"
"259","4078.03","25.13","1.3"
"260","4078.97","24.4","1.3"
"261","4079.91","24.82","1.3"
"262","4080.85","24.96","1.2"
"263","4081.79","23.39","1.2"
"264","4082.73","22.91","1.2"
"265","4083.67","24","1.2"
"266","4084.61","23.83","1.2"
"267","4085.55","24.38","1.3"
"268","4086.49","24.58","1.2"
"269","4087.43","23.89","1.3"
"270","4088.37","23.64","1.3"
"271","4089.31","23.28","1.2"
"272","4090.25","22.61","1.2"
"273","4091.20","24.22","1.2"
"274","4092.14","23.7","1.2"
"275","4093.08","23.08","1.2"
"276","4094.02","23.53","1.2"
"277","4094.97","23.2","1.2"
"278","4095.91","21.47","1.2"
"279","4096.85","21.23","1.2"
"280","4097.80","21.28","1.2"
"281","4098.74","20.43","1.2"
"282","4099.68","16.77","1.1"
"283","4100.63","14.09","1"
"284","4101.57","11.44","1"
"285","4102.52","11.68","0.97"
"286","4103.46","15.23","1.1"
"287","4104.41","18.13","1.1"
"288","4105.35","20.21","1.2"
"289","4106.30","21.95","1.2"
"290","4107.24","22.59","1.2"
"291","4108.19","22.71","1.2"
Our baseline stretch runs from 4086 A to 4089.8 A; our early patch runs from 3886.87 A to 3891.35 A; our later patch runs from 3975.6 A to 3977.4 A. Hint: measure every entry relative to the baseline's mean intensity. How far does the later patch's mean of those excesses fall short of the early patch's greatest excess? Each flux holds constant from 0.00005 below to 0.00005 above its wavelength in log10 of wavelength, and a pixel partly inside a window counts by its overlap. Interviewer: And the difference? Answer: -6.3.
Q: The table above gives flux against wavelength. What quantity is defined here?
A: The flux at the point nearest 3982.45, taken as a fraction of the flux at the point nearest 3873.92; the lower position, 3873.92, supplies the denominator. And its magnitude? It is 0.83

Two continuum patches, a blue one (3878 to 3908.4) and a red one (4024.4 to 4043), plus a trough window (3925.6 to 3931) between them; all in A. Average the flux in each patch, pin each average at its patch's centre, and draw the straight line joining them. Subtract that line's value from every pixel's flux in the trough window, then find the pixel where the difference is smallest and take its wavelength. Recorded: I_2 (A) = 3928.71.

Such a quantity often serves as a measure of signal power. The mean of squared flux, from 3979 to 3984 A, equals 542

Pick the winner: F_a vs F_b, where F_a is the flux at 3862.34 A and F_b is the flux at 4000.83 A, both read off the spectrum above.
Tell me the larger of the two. 25.7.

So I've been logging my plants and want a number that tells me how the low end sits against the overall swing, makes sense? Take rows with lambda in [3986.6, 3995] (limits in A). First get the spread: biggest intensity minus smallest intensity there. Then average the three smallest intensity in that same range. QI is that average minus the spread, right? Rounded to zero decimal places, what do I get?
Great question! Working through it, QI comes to 21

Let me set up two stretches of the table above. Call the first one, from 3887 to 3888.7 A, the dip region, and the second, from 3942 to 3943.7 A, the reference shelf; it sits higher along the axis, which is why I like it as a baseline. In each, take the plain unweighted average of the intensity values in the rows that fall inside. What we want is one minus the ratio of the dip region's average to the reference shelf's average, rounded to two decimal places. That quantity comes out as 0.46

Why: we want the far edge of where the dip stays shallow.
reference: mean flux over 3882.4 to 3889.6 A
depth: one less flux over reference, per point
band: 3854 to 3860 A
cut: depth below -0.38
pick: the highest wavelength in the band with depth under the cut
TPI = 3858.78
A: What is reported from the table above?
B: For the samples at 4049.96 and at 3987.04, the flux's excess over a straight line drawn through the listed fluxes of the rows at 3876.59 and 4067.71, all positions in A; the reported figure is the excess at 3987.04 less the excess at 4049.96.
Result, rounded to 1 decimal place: 0.3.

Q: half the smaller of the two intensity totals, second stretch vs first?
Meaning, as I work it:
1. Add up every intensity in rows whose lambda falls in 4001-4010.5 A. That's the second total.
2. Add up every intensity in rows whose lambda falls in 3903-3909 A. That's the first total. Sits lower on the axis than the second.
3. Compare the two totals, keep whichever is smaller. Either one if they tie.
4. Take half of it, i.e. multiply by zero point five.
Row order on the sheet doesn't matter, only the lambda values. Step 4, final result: 86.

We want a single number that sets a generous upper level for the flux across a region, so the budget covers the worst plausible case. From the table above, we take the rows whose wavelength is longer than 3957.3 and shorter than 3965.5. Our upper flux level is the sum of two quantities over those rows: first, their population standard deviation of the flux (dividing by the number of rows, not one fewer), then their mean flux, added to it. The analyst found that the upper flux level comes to 23.7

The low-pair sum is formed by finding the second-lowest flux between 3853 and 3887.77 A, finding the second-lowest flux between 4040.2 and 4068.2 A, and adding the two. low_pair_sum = 42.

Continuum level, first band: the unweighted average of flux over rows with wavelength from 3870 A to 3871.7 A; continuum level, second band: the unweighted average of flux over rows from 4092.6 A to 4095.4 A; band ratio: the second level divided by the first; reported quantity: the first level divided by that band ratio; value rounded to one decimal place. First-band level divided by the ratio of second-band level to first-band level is 24.4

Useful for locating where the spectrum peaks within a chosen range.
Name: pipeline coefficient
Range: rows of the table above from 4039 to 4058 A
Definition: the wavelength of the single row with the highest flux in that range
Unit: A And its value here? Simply 4053.69 A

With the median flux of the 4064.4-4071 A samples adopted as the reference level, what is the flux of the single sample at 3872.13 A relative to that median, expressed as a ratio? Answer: 1.01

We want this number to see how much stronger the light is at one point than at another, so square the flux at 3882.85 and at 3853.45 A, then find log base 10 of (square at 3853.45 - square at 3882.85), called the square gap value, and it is 2.1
